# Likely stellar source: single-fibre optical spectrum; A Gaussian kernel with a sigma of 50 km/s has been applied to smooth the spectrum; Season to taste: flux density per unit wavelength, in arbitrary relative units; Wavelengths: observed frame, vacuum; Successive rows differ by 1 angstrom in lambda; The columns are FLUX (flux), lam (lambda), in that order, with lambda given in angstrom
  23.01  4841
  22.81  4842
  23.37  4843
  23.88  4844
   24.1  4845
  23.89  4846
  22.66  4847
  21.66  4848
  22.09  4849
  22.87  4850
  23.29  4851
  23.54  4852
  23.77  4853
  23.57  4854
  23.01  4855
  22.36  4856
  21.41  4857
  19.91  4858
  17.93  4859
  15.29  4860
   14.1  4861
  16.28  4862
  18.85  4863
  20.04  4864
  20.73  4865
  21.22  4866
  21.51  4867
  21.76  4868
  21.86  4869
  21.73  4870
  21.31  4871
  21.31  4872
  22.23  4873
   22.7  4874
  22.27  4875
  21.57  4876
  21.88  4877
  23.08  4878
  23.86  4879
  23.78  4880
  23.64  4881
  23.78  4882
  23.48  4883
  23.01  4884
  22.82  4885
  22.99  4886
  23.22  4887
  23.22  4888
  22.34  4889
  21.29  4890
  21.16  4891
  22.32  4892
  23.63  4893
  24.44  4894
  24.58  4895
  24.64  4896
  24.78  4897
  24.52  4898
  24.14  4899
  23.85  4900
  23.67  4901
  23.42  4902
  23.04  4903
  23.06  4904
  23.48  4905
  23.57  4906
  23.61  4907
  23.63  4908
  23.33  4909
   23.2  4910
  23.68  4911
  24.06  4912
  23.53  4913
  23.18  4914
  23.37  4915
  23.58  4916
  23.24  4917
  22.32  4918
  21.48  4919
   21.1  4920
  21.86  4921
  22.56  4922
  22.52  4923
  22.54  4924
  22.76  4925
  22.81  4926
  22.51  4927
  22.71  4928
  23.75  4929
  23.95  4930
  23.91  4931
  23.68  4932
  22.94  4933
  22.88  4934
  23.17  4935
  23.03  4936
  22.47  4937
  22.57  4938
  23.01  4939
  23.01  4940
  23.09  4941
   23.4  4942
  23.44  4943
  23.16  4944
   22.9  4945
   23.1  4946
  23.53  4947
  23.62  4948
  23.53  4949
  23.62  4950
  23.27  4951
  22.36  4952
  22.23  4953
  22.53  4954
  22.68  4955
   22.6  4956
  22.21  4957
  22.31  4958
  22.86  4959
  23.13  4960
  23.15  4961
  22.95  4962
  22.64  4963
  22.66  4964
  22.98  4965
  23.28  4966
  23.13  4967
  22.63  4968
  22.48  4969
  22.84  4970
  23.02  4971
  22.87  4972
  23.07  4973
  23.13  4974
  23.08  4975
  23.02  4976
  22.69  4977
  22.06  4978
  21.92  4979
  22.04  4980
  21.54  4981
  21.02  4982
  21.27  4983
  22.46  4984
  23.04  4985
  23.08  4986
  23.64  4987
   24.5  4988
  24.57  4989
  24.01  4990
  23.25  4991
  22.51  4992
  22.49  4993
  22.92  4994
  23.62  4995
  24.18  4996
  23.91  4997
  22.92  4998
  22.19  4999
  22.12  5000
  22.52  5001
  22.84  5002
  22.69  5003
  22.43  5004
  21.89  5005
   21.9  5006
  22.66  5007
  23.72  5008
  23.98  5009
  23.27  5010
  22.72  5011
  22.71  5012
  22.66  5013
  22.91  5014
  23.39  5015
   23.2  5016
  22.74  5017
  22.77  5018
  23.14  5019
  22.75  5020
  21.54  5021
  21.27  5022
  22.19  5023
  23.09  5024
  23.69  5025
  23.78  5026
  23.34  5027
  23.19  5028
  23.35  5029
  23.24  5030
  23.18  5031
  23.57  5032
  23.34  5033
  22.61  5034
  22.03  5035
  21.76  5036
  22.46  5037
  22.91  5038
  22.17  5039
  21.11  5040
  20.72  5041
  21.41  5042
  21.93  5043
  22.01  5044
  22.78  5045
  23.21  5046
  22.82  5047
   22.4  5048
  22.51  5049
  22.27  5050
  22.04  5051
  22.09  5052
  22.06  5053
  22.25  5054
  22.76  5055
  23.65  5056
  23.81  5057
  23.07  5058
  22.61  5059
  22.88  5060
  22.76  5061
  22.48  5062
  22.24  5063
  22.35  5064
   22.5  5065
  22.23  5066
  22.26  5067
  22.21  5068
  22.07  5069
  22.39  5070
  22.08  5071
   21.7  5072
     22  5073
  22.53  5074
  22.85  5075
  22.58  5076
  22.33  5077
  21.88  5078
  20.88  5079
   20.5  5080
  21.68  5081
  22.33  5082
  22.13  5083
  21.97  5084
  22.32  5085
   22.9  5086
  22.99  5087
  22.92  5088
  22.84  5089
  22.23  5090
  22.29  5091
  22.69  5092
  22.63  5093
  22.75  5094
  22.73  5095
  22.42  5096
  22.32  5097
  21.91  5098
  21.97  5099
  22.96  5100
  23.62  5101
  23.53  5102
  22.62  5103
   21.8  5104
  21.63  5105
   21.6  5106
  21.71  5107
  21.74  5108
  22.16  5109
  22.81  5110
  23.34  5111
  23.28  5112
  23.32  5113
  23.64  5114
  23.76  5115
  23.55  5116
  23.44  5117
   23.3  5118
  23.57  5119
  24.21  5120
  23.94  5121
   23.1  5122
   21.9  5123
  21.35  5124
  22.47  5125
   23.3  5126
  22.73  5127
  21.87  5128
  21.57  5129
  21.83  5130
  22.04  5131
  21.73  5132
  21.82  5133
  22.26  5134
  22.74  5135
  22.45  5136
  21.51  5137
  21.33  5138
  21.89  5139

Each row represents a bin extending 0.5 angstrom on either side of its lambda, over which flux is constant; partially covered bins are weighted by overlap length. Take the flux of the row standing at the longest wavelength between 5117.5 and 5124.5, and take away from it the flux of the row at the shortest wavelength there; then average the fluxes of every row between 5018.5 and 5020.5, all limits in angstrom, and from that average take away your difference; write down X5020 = 24.9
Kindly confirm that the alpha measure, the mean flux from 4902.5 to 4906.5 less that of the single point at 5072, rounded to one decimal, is 1.6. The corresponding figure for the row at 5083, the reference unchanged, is 1.2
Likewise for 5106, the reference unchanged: 1.7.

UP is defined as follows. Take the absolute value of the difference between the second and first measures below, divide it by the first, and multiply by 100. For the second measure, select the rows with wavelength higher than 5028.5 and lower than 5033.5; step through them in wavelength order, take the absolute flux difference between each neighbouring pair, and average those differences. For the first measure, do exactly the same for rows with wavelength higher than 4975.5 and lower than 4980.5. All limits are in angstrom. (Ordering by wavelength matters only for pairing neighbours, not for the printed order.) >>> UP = 35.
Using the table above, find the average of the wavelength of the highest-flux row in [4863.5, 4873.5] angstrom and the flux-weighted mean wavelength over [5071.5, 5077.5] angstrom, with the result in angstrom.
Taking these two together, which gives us 4973.8 angstrom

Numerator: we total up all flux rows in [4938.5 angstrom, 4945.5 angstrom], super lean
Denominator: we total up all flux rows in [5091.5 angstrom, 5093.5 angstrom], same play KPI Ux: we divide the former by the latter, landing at 3.6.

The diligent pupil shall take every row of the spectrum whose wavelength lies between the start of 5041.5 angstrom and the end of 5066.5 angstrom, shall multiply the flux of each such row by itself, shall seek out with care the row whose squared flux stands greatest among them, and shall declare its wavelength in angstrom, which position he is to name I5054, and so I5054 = 5057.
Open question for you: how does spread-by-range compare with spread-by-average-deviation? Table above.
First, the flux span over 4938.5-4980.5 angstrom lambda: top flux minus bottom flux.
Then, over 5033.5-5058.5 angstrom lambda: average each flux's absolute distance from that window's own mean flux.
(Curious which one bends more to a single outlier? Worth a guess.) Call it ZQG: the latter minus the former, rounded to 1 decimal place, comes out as -1.2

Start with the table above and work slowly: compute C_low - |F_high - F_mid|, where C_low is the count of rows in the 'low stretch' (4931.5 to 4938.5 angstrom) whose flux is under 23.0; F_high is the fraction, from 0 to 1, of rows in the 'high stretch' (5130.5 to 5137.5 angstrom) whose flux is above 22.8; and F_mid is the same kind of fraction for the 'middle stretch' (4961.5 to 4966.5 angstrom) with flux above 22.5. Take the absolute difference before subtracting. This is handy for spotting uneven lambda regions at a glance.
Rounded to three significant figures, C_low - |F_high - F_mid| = 3.00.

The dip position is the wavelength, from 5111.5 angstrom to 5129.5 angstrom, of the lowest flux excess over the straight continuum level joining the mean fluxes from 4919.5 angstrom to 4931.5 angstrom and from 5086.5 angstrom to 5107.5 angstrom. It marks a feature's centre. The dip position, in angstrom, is 5124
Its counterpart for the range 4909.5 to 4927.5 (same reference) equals 4920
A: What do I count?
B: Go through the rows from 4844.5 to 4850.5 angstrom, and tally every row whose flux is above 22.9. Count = 2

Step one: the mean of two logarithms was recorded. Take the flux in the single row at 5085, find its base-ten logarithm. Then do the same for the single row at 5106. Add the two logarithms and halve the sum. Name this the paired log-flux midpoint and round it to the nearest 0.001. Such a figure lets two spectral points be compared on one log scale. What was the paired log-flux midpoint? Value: 1.342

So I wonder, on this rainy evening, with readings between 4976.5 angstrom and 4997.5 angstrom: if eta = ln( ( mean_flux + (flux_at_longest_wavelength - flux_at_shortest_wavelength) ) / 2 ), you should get 2.49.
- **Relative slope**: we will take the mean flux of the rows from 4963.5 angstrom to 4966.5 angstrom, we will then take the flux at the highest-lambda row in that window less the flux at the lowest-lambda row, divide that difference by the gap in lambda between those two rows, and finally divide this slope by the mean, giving 0.013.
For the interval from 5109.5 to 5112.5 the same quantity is 0.010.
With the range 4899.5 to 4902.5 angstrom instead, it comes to -0.009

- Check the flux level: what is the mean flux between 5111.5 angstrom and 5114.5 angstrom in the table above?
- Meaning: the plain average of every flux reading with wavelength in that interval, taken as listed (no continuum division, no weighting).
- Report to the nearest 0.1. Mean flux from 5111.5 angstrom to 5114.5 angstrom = 23.4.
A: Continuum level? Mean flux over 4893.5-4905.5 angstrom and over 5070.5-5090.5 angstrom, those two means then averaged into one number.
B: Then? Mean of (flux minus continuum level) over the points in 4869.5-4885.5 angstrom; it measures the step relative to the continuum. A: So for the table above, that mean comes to -0.42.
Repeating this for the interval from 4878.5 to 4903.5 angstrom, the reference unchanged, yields 0.35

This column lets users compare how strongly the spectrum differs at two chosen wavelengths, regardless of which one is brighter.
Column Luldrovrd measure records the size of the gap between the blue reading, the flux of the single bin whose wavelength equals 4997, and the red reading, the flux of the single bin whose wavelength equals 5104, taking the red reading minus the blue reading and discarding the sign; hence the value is 2.1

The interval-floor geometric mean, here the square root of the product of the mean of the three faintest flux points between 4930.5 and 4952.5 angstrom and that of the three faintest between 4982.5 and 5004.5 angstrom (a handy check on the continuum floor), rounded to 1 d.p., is 22.2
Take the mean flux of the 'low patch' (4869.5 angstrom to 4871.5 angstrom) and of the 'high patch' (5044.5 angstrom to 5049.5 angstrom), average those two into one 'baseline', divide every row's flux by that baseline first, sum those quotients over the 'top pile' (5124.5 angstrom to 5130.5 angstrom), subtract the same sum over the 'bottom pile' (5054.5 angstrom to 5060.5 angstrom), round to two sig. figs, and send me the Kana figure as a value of -0.23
